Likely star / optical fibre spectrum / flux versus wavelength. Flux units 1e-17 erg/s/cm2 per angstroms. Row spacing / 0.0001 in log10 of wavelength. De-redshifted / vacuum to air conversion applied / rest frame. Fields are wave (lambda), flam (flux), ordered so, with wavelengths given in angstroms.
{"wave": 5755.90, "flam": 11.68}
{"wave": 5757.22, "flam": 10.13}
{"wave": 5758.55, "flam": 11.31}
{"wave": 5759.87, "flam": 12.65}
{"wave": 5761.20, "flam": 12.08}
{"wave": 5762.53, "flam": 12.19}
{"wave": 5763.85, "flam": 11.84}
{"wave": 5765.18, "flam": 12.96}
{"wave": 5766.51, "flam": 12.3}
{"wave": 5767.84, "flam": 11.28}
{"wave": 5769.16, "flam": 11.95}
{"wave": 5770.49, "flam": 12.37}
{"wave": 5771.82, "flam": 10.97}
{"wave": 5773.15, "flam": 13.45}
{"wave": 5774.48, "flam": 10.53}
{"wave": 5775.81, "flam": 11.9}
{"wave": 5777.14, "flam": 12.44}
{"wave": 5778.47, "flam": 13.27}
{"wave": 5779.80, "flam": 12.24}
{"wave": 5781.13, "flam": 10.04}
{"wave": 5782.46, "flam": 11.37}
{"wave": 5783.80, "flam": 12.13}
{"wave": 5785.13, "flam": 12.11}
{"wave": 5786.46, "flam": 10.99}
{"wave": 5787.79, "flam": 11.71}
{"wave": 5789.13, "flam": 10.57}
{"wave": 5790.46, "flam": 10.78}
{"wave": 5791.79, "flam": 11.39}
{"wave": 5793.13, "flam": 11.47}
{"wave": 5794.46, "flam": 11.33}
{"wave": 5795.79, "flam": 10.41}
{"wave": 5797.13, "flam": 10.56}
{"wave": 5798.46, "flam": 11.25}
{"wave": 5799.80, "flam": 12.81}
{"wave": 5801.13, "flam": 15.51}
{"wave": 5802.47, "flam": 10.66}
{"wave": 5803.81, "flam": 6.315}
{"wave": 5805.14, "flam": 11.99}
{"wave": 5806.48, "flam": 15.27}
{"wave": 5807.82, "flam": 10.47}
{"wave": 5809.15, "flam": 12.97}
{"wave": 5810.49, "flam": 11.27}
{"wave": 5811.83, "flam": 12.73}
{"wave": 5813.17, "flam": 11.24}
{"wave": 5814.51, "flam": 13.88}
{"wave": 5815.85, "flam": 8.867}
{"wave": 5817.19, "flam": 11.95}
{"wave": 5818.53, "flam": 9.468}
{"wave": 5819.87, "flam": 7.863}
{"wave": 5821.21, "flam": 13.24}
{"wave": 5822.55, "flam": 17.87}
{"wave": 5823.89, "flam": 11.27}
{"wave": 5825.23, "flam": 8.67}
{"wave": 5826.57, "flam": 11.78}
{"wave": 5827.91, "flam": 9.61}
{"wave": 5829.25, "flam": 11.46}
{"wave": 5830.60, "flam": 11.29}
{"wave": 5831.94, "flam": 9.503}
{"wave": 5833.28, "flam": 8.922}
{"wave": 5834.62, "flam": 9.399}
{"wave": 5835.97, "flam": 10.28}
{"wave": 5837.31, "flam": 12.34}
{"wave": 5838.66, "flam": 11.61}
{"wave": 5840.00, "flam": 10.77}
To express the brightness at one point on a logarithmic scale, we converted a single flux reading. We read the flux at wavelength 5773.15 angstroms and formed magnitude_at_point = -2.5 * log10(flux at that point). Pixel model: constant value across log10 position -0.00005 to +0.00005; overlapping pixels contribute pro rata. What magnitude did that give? -2.82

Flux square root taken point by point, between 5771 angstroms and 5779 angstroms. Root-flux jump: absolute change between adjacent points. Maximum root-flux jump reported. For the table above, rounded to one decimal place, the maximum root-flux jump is 0.4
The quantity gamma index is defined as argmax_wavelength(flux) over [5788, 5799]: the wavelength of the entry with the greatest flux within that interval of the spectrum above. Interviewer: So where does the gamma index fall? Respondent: 5793.13 angstroms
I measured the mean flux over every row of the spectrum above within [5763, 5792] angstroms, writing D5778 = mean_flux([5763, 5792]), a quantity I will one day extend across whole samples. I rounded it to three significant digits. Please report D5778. 11.8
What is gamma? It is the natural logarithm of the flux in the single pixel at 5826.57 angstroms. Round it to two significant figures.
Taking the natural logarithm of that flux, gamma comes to 2.5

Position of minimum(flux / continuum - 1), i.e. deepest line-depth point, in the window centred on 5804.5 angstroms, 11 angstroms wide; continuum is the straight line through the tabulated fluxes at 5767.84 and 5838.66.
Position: 5803.81 angstroms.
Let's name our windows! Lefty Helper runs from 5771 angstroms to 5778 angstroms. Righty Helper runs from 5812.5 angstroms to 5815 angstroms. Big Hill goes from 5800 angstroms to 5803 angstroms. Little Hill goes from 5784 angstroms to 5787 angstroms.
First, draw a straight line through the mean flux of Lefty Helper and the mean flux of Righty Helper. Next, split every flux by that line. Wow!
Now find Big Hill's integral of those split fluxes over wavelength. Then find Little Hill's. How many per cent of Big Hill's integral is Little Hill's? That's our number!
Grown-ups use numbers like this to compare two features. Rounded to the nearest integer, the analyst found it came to 90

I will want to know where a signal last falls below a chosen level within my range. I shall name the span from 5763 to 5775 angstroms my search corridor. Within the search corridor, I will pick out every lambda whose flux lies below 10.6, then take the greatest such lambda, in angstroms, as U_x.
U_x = 5774.48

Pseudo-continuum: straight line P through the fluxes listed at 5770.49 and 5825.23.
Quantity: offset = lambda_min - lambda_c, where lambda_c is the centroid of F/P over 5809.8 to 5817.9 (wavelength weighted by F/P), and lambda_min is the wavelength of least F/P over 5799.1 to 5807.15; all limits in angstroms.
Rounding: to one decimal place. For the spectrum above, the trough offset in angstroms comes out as -10.0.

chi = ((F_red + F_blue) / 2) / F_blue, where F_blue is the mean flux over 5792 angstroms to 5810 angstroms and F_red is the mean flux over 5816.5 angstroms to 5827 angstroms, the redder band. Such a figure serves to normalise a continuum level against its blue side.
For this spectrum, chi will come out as 1.00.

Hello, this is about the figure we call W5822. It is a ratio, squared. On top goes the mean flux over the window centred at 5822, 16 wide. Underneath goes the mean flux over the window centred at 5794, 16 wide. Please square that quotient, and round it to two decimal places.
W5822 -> 0.96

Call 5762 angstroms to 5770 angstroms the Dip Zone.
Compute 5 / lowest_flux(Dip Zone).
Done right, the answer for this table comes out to 0.44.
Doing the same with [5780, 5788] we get 0.50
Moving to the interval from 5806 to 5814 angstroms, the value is 0.48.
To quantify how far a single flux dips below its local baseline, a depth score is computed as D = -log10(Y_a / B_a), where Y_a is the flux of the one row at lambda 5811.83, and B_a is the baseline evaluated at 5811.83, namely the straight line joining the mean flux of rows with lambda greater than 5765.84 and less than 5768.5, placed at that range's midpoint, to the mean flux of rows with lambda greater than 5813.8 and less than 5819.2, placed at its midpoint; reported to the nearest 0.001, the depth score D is -0.059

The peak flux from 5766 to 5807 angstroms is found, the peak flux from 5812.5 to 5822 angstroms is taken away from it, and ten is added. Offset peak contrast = 12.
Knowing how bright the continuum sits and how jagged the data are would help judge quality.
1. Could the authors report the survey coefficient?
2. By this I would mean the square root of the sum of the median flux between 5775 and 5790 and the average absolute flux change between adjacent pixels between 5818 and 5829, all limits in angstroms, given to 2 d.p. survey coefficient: 3.95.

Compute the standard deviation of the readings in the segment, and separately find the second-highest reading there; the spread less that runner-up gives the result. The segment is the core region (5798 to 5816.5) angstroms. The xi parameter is -12.9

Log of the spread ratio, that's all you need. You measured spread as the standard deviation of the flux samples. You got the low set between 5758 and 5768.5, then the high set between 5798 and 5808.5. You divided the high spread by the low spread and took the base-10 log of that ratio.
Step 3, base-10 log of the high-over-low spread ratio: 0.70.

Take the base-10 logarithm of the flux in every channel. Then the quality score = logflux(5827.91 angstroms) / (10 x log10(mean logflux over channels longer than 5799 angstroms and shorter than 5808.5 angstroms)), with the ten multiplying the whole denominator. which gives 4.0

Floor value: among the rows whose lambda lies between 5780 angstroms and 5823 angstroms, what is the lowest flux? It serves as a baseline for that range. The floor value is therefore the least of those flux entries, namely 6.315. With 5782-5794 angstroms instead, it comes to 10.57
